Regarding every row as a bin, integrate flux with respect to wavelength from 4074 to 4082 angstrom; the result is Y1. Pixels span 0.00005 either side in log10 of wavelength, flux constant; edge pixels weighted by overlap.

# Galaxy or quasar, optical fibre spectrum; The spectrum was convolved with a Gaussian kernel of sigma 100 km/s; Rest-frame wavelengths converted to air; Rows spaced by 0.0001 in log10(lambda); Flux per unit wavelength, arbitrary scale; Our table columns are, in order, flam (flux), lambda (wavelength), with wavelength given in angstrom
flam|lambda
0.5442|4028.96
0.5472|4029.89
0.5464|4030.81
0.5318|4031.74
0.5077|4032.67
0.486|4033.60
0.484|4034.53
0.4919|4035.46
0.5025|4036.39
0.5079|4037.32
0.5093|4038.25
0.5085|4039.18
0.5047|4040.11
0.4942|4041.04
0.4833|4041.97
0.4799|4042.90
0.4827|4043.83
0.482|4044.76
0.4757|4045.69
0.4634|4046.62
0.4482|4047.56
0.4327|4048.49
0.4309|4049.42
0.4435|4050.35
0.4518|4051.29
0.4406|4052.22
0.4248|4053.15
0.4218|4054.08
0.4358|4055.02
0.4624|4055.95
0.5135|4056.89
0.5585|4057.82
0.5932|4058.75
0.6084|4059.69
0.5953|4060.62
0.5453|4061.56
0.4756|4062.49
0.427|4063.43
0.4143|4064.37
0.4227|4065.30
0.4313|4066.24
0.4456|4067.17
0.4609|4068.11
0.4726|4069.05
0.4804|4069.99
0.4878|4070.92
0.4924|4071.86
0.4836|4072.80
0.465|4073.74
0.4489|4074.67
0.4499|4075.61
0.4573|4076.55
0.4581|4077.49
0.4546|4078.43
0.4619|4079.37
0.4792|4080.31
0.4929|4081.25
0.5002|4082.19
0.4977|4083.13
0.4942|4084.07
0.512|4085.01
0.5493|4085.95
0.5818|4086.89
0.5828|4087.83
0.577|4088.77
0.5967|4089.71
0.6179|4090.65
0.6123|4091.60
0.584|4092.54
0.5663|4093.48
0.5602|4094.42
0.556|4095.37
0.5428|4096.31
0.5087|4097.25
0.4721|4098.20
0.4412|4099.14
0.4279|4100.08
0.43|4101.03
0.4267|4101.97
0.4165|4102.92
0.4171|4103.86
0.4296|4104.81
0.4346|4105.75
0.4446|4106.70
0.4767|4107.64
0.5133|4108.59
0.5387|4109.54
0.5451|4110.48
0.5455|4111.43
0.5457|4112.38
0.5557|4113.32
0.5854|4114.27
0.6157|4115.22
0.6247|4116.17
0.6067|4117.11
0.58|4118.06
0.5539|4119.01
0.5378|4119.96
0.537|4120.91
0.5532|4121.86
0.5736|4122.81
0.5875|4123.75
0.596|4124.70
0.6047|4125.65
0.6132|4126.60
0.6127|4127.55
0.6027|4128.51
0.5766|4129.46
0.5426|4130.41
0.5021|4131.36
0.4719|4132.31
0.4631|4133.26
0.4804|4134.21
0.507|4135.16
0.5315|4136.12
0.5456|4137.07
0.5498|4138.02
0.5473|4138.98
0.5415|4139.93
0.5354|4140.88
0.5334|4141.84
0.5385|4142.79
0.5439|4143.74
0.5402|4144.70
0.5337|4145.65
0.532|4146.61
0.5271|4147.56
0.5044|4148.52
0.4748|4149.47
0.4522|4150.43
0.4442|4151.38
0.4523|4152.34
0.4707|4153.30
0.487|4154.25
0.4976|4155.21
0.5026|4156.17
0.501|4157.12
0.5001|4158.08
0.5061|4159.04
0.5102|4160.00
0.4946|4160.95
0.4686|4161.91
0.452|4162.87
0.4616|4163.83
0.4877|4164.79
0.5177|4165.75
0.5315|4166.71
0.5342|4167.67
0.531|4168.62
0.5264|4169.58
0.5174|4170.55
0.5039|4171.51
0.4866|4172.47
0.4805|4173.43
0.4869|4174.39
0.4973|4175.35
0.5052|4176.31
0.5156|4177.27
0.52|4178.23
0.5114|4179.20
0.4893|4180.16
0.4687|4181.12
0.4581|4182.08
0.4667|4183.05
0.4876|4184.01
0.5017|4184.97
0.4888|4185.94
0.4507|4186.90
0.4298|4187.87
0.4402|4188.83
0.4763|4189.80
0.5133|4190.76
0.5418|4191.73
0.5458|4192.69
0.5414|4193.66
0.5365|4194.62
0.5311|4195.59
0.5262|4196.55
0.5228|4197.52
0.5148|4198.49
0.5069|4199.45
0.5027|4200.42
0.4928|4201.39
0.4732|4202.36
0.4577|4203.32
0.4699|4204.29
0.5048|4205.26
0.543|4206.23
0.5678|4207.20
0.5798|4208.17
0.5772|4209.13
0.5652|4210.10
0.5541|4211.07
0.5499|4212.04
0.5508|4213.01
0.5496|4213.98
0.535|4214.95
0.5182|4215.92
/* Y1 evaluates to 3.71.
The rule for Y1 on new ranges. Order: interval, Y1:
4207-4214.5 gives 4.21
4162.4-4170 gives 3.84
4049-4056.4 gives 3.25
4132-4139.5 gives 3.85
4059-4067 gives 3.93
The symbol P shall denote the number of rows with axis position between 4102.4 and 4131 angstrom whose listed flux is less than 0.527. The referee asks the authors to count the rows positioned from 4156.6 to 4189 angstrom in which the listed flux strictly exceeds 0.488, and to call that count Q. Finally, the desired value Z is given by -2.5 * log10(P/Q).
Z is 1.1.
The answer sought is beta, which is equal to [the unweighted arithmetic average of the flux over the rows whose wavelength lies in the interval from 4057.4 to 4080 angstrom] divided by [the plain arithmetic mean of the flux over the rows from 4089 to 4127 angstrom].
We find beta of 0.90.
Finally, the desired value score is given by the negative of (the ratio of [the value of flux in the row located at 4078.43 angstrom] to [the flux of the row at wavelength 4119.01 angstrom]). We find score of -0.82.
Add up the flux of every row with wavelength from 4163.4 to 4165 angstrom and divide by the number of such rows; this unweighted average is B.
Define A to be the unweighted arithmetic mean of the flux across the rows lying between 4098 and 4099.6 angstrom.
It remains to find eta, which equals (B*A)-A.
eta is -0.240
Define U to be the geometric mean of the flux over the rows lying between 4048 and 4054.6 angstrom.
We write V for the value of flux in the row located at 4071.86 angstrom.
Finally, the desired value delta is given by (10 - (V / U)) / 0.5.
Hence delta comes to 17.7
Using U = 0.435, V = 0.4924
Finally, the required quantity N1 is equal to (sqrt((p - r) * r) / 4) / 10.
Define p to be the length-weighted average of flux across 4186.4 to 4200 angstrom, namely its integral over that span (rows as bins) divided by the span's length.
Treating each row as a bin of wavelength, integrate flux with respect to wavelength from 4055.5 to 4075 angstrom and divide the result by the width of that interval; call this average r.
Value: 0.0022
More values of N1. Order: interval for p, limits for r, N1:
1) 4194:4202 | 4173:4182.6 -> 0.0027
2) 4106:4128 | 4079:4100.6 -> 0.0032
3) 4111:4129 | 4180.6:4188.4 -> 0.0057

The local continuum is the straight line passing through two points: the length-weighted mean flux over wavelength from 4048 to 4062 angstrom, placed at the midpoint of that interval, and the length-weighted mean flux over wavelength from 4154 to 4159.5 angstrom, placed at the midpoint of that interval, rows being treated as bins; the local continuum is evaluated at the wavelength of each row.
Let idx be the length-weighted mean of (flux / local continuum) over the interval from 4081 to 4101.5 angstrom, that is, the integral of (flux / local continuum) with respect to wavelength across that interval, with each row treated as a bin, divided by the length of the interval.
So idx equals 1.08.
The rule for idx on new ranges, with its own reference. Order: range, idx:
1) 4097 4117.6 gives 1.01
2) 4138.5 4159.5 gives 1.02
